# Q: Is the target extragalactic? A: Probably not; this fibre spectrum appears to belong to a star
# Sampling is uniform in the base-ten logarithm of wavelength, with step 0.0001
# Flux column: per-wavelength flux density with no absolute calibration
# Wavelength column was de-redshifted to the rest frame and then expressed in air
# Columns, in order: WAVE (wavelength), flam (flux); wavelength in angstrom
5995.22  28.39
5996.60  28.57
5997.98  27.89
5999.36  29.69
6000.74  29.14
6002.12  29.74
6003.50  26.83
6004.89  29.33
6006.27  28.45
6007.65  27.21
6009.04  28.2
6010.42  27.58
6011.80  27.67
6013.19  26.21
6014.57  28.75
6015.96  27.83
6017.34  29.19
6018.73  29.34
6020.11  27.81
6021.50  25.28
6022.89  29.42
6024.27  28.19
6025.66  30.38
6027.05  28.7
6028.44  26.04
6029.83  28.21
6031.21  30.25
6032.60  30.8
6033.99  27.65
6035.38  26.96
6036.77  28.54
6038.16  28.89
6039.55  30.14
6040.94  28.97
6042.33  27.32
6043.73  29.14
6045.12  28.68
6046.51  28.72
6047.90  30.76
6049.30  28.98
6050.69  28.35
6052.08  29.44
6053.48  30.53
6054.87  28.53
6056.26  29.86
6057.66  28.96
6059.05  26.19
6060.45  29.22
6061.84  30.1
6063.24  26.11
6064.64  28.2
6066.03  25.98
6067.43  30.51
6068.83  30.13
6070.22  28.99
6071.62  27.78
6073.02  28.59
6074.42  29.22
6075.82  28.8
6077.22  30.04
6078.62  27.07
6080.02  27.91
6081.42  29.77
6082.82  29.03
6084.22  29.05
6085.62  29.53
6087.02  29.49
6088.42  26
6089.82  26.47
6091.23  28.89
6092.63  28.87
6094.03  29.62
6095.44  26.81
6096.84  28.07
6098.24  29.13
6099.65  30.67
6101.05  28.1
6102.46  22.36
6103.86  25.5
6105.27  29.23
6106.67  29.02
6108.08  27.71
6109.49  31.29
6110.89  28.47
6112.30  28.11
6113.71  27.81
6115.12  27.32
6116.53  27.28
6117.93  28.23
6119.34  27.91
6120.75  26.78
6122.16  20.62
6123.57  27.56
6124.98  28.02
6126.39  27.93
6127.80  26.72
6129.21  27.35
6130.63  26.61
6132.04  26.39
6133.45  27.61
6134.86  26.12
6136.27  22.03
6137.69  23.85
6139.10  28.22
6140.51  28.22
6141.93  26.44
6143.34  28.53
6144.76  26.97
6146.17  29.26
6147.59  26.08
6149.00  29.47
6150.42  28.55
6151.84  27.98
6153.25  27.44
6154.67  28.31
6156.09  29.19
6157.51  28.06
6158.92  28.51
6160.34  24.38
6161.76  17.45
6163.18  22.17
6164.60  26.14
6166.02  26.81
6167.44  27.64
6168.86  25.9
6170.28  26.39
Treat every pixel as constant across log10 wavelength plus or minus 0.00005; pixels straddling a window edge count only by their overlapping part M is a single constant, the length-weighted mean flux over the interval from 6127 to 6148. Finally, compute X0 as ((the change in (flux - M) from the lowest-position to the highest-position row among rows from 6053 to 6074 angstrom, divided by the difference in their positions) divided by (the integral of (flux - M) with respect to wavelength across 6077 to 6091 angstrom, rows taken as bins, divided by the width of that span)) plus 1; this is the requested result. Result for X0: 0.94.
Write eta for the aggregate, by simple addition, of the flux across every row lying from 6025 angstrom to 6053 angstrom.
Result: 577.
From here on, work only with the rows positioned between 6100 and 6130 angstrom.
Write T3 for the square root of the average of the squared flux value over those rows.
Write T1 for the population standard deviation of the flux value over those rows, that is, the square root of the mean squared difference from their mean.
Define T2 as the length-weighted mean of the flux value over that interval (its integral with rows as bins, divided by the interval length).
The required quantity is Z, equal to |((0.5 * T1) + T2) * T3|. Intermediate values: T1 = 2.19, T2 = 27.3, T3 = 27.4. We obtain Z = 779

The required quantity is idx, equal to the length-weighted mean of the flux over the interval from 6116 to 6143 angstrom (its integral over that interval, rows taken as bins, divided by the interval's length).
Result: 26.6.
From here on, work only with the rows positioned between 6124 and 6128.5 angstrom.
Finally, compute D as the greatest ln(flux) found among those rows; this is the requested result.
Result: 3.33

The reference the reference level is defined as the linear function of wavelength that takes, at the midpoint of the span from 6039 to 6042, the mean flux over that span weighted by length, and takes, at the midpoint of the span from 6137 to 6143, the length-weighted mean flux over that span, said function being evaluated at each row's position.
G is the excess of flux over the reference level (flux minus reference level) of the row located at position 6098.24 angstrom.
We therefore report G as 1.3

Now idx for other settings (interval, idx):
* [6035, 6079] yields 28.8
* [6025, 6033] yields 29.0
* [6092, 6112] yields 28.2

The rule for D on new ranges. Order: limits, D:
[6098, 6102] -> 3.42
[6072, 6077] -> 3.37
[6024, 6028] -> 3.41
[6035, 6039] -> 3.36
